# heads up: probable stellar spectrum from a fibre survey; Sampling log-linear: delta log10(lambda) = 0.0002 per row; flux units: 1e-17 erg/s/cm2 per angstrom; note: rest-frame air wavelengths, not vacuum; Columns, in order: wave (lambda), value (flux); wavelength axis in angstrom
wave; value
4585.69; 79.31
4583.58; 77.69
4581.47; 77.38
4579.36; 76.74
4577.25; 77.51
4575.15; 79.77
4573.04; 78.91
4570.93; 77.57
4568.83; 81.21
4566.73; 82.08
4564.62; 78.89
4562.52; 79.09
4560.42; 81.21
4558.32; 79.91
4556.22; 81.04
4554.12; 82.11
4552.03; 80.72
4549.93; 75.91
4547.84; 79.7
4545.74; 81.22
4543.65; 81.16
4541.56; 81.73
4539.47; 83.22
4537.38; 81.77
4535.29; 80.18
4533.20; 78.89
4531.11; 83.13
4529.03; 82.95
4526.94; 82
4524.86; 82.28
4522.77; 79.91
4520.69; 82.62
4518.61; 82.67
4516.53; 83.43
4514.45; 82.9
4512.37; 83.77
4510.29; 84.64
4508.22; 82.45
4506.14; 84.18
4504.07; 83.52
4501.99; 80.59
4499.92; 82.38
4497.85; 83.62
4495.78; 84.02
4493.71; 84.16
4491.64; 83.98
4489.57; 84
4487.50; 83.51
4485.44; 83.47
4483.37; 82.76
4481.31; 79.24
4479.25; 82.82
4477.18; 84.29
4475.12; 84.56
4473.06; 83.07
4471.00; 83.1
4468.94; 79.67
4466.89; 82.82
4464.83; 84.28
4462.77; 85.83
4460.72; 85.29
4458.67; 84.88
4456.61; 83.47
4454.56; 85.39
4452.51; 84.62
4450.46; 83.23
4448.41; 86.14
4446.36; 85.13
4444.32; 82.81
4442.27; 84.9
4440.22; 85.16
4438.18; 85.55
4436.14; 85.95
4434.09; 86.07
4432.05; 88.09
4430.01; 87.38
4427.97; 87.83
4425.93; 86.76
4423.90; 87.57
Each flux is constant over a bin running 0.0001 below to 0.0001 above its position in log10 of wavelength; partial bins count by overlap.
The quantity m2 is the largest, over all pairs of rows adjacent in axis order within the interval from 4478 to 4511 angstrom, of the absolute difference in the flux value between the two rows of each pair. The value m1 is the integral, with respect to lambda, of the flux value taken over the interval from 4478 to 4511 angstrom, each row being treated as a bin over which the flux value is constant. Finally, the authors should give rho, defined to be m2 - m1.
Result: -2738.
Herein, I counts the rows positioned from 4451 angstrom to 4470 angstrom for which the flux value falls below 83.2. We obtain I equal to 2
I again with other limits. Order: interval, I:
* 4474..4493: 3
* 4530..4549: 8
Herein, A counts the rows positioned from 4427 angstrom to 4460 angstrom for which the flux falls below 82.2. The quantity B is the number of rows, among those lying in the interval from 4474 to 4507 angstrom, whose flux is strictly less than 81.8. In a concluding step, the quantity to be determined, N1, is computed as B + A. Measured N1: 2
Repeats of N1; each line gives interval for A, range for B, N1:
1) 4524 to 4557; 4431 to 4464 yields 12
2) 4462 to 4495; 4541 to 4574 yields 16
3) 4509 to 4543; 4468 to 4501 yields 8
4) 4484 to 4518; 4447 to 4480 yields 2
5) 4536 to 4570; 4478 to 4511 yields 17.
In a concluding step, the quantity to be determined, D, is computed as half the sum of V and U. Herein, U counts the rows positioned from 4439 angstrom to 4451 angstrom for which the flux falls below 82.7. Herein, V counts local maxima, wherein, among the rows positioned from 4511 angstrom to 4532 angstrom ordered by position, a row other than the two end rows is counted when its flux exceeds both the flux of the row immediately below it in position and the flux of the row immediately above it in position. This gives 1.0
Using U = 0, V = 2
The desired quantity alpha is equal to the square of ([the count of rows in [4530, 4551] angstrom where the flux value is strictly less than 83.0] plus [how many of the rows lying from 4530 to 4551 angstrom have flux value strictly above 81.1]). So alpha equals 196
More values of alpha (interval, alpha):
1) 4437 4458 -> 121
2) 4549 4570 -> 196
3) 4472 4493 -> 144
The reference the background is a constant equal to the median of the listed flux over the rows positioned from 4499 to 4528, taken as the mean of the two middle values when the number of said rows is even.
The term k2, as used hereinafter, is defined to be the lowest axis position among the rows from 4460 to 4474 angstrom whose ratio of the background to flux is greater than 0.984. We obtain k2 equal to 4466.89 angstrom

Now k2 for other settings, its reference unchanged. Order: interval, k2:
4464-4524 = 4466.89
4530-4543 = 4531.11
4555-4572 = 4556.22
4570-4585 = 4570.93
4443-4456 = 4444.32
